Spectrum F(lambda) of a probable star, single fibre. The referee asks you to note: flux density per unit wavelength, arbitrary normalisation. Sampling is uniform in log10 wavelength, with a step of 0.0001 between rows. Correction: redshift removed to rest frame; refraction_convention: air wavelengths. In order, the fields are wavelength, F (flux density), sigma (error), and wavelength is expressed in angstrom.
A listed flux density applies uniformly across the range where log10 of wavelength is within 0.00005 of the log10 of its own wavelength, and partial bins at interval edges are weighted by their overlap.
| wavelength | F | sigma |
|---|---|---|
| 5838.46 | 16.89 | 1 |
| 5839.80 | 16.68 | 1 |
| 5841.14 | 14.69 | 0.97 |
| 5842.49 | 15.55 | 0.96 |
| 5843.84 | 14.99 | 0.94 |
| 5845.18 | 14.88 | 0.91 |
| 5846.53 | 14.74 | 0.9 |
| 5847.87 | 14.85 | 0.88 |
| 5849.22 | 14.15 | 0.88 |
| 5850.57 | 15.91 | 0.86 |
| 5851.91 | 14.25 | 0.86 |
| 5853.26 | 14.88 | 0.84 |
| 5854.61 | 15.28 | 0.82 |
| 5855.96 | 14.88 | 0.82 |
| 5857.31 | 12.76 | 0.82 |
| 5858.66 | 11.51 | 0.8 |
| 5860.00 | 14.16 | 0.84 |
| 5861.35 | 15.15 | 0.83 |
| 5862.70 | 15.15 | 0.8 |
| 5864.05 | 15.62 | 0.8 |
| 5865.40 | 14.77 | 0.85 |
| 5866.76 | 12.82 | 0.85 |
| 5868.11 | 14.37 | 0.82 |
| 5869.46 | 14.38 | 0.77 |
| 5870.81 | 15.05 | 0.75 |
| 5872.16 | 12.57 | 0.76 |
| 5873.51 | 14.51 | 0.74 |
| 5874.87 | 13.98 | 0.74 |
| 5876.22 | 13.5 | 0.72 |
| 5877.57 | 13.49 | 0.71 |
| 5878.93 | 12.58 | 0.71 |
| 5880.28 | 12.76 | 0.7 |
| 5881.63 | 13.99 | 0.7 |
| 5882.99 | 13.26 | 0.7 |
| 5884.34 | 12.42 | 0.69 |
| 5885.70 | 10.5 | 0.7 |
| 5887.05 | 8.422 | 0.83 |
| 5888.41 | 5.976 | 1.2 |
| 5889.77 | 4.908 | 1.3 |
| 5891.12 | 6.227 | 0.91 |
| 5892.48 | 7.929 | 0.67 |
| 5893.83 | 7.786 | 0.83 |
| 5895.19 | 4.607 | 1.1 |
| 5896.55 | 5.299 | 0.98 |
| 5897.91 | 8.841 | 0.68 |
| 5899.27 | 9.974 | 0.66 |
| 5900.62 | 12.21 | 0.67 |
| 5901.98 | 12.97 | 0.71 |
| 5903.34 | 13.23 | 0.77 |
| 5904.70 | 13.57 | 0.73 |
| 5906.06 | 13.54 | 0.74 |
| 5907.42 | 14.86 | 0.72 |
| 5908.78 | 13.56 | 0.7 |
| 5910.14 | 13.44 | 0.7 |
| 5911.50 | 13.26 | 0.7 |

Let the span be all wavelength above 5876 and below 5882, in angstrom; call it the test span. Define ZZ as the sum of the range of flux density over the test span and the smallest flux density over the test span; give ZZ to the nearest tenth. 14.0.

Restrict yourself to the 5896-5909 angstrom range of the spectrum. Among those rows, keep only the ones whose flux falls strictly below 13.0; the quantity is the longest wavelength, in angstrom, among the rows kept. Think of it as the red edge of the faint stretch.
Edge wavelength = 5901.98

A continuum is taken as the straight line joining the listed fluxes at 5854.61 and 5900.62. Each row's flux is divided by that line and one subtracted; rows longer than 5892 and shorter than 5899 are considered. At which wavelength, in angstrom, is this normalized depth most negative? 5895.19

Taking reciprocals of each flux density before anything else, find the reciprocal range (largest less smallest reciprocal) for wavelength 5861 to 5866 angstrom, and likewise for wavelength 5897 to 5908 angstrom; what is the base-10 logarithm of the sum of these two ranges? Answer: -1.3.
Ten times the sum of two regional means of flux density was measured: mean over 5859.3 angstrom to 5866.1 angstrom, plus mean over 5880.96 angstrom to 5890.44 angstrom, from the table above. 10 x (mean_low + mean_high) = 249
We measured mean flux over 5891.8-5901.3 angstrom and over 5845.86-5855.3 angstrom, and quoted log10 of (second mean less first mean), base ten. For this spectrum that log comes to 0.83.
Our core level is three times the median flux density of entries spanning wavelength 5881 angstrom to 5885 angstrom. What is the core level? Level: 40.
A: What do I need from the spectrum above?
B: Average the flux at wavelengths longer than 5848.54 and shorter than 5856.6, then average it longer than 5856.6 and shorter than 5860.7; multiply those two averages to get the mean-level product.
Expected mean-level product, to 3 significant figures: 191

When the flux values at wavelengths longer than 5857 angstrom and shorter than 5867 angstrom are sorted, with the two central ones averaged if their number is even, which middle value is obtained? 14.5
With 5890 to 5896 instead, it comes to 7.0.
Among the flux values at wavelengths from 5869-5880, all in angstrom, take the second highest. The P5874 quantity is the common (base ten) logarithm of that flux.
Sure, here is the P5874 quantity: 1.16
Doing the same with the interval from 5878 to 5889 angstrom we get 1.12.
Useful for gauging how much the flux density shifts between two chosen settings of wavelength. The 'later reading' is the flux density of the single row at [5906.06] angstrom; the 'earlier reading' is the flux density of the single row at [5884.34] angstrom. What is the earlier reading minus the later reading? -1.1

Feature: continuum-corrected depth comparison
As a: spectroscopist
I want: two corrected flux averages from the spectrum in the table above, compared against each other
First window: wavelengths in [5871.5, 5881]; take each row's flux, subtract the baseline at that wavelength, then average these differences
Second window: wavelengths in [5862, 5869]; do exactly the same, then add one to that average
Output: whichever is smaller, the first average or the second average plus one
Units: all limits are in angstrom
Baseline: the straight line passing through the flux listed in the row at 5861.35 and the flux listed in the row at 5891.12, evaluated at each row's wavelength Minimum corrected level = 1.6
